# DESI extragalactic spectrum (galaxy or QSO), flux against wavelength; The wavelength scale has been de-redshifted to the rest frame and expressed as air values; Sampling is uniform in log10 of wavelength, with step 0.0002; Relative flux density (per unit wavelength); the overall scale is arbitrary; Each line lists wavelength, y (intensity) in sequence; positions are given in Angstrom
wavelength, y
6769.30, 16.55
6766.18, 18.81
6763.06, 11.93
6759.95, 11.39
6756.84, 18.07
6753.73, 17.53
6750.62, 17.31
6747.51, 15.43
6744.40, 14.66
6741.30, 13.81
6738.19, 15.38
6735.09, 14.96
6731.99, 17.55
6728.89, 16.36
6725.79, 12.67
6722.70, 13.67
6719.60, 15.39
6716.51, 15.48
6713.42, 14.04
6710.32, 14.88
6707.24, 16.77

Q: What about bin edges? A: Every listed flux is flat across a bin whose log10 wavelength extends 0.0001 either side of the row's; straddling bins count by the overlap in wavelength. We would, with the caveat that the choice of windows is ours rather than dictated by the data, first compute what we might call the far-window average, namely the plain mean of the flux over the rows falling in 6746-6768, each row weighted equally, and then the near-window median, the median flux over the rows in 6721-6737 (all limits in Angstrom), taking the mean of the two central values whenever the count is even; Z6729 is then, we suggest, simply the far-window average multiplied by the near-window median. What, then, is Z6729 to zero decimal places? 236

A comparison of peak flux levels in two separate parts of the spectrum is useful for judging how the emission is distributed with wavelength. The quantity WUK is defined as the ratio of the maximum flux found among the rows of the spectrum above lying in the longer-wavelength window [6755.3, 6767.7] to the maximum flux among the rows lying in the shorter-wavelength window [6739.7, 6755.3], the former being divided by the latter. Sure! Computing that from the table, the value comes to 1.07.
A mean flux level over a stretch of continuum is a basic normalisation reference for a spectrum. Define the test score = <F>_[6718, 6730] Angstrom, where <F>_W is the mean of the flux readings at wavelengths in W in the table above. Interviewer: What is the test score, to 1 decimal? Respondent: 14.5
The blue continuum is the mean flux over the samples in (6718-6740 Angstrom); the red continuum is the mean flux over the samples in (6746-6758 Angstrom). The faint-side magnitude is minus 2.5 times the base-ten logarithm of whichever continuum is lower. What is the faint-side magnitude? -2.95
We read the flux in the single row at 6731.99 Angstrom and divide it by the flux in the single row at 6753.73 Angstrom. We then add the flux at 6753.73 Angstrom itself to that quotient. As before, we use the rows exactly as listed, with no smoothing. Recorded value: 19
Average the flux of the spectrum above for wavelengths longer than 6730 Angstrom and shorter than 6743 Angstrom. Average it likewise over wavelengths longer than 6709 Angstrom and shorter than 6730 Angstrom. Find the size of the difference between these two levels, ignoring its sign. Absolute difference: 0.8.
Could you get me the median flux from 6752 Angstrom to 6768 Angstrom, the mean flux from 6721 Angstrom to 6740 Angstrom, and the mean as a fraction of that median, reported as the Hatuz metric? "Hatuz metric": 0.86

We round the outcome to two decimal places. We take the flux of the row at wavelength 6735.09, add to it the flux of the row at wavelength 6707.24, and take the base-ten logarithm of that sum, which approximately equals 1.50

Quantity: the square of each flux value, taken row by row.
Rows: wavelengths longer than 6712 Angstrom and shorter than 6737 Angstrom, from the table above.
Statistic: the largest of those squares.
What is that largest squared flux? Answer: 308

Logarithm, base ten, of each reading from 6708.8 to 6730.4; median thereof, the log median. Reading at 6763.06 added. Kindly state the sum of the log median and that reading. 13.1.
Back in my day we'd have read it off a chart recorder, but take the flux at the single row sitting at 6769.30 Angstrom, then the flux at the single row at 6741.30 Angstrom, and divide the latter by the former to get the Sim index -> 0.83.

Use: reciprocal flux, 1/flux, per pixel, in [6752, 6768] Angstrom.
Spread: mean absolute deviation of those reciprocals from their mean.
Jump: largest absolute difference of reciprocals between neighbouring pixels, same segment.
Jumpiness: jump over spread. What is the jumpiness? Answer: 2.2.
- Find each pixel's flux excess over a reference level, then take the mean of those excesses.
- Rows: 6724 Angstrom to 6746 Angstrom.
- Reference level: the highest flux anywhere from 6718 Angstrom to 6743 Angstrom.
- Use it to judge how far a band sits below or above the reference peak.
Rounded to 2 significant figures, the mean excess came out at -2.5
